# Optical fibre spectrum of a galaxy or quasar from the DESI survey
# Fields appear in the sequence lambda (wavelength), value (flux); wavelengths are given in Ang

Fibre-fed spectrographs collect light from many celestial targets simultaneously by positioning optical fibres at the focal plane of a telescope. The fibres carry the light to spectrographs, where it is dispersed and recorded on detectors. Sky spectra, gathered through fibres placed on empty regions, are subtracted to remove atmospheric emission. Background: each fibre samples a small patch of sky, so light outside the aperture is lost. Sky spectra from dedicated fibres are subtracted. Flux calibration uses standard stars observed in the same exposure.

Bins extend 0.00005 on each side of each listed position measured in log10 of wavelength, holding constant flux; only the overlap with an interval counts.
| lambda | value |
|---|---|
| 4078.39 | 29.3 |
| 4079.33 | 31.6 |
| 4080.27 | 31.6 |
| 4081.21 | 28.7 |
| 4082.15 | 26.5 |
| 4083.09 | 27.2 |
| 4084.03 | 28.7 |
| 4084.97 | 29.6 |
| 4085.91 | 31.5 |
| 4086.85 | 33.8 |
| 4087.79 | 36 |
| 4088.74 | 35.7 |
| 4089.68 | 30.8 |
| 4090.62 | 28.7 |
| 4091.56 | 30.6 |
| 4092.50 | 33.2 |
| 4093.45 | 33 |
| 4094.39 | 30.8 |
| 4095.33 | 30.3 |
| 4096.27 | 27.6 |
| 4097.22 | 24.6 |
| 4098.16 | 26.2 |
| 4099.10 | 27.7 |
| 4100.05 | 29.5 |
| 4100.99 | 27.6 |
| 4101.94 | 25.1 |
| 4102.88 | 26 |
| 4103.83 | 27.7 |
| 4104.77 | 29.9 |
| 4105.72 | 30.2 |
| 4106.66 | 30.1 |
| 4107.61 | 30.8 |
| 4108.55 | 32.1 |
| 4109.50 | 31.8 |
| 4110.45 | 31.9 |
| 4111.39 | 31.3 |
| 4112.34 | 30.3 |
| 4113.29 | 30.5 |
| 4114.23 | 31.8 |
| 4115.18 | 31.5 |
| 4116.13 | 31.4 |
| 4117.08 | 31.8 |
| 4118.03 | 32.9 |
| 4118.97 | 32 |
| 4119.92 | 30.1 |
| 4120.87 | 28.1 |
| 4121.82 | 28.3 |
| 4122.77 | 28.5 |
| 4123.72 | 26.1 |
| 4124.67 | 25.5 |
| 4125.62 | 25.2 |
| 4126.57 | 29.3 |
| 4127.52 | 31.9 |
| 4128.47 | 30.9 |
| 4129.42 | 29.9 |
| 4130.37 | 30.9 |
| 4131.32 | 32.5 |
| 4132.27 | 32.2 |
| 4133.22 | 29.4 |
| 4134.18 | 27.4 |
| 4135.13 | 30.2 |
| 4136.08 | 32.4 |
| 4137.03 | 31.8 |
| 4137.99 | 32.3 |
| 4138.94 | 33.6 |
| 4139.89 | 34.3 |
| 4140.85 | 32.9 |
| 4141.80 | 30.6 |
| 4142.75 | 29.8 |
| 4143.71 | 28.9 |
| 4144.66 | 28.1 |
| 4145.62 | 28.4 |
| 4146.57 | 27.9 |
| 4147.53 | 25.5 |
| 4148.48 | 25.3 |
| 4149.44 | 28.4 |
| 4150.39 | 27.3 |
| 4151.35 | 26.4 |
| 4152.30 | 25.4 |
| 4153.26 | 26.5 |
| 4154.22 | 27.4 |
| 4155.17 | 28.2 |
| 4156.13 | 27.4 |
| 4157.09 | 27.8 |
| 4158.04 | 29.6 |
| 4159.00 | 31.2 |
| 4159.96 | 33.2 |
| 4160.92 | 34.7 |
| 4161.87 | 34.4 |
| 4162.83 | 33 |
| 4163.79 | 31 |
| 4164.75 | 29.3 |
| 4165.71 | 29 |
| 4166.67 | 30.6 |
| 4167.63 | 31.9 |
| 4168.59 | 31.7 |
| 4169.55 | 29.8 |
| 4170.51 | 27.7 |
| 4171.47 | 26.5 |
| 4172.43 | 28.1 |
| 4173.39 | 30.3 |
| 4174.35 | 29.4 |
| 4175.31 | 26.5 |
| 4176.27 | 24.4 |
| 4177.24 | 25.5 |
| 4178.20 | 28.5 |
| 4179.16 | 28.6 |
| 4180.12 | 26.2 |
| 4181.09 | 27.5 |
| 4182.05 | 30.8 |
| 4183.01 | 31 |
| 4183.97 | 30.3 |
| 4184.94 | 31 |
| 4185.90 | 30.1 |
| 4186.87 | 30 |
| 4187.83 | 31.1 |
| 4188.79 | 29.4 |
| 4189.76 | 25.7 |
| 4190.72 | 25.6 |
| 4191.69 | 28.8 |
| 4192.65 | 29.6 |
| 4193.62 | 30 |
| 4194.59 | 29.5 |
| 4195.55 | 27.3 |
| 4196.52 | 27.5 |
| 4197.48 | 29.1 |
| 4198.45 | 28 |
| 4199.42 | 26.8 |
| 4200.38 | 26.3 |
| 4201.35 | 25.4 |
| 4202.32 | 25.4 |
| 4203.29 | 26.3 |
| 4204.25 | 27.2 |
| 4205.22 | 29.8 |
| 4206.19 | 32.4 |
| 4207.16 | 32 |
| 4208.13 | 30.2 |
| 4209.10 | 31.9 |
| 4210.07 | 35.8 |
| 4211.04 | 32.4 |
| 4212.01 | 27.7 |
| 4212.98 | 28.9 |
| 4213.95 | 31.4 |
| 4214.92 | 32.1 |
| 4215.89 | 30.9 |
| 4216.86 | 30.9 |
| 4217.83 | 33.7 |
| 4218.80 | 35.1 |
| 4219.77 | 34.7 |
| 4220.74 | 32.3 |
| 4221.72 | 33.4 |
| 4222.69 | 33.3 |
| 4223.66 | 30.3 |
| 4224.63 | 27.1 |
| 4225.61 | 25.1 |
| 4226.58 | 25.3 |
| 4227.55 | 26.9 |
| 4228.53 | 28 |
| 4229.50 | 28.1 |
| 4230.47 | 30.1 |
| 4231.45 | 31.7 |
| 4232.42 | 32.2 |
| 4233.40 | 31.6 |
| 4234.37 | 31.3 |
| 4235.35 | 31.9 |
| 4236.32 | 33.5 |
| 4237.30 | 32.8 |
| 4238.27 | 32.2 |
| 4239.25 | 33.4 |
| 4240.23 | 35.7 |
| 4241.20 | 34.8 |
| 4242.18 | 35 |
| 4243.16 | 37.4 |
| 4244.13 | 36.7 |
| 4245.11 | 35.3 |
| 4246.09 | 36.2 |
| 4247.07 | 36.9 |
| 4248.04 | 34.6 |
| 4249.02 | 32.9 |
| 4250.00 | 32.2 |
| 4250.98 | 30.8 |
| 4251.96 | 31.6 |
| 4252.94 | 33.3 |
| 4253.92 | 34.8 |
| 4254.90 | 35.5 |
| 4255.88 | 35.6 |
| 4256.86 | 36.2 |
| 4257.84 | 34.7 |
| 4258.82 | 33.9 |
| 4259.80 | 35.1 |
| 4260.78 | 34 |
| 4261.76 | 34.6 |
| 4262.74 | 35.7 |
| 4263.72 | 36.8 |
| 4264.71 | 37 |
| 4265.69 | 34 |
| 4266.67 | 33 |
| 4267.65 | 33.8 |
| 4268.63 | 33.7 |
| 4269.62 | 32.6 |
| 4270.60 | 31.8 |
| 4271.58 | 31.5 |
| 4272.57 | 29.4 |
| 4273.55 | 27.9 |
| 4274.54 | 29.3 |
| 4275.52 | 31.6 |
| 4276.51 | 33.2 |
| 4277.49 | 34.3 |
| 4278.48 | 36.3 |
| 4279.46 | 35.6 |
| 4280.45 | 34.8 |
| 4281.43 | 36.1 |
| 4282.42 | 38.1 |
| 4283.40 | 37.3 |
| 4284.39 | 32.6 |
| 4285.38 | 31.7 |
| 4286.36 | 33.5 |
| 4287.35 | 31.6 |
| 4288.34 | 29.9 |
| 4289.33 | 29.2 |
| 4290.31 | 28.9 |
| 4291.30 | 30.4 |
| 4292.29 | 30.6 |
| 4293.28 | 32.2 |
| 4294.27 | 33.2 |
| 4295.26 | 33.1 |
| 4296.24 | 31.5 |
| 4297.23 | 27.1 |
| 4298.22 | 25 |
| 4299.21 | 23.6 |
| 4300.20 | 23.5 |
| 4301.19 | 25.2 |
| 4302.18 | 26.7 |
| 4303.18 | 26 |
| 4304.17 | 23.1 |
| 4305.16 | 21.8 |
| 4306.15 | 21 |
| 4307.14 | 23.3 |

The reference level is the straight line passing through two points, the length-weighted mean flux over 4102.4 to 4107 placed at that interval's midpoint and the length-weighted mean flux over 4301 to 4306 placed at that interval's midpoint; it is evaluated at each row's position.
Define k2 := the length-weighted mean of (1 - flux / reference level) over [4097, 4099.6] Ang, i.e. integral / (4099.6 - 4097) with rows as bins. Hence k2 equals 0.09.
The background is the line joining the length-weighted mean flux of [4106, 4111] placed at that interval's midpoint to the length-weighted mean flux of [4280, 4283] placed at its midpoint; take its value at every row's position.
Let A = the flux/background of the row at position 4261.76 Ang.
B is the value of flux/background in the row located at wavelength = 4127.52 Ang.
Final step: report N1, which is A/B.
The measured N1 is 0.96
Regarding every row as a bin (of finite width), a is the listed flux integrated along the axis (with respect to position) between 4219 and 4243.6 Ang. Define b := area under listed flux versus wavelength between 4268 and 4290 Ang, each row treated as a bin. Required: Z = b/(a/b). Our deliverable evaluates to 671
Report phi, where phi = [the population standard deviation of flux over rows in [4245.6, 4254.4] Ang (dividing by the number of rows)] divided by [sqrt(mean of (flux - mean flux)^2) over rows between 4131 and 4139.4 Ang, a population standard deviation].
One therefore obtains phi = 1.07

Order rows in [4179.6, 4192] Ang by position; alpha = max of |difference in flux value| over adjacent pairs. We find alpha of 3.7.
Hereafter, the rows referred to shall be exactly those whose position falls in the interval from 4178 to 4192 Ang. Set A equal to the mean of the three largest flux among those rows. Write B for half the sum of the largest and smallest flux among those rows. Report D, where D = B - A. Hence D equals -2.7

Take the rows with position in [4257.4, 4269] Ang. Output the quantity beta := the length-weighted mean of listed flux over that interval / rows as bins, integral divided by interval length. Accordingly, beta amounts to 35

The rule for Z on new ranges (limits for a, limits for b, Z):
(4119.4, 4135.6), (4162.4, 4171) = 145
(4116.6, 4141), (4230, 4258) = 1210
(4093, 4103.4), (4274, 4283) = 328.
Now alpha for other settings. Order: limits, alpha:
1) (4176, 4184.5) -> 3.3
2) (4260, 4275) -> 3.0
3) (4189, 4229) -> 4.7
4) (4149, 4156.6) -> 1.1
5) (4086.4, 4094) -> 4.9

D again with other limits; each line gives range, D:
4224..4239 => -3.5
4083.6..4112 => -4.9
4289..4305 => -4.7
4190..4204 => -2.0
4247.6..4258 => -2.3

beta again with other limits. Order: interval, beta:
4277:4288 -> 35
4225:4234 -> 29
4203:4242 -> 31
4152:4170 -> 30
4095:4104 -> 27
